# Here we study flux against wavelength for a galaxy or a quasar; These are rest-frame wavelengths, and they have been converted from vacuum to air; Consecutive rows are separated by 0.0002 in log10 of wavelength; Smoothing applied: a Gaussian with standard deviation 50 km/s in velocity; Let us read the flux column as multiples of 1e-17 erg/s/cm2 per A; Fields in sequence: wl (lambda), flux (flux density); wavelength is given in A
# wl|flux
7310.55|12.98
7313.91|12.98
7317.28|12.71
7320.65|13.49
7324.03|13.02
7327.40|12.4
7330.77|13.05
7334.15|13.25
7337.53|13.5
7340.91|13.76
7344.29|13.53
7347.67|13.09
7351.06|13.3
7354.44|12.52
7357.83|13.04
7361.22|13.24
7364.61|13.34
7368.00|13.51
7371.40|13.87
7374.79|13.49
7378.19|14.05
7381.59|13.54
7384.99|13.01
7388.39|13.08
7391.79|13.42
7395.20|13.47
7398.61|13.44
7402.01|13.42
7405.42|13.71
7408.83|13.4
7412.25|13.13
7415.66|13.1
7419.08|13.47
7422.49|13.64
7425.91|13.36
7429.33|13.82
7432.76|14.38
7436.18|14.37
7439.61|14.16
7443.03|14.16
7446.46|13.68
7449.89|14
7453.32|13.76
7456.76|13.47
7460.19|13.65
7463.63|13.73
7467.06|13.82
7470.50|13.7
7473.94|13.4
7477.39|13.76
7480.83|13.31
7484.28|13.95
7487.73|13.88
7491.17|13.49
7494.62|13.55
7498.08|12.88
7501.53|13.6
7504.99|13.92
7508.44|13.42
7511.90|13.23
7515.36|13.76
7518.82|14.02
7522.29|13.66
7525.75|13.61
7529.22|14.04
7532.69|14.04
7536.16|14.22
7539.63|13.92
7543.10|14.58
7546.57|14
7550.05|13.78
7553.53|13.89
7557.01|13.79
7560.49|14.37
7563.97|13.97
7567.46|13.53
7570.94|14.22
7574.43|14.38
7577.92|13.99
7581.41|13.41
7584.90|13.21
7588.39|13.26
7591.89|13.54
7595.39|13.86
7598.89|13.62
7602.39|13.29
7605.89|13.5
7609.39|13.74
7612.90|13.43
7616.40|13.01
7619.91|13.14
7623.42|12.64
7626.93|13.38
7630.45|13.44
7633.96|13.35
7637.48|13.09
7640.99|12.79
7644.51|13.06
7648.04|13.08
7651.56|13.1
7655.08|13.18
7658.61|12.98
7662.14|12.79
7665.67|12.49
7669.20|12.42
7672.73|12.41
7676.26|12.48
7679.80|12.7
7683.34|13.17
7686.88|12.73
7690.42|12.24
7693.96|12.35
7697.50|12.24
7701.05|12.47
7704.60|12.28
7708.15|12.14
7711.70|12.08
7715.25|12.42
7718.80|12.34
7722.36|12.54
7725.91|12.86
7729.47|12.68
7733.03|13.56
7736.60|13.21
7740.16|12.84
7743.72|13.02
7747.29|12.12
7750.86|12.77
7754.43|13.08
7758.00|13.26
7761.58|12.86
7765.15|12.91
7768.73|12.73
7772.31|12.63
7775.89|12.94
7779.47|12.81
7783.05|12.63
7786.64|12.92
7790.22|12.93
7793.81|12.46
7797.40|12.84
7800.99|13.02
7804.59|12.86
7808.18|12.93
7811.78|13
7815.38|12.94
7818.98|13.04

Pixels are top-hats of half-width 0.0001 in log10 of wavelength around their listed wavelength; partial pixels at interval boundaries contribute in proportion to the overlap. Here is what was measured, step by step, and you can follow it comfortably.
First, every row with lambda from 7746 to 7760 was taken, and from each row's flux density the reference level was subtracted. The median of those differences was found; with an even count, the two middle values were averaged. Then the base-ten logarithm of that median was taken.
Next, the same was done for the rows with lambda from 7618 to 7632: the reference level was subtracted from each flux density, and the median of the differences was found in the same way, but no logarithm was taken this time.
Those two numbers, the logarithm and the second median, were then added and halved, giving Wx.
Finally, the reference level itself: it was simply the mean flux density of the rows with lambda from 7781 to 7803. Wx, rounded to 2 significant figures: -0.22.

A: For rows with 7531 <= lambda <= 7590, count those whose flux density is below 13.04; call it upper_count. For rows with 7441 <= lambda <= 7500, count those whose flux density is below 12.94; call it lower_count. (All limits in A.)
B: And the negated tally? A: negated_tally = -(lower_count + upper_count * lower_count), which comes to -1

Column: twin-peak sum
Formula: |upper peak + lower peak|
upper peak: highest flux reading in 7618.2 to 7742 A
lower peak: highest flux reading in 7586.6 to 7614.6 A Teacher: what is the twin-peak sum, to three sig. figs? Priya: 27.4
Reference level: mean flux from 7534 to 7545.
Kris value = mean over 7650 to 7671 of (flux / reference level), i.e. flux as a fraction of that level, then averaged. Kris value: 0.90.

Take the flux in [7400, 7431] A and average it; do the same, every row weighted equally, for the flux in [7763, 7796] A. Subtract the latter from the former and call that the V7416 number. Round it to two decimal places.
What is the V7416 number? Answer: 0.68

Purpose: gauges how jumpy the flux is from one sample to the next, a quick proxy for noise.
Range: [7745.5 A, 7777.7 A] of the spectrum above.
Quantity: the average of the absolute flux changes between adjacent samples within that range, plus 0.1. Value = 0.37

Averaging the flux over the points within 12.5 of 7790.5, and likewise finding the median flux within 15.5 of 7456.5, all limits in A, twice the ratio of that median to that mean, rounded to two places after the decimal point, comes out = 2.15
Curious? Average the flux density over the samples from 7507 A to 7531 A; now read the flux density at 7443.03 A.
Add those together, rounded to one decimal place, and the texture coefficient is 27.8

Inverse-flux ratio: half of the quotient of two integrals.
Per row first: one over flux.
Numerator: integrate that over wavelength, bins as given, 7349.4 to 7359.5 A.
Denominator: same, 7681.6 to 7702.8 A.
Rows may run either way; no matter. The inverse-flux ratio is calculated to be 0.23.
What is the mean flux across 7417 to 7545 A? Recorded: 13.8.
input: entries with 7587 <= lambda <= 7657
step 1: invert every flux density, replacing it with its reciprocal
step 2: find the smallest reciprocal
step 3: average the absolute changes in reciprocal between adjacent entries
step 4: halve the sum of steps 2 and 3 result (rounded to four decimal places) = 0.0368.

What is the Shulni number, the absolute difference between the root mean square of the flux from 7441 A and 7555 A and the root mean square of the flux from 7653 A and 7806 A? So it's 1.05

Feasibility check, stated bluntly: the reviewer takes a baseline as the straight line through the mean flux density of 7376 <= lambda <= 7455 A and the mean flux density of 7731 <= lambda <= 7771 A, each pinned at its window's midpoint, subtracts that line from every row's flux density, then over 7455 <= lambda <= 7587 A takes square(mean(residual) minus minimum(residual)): 0.87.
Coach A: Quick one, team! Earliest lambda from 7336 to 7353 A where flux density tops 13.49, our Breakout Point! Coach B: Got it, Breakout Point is 7337.53 A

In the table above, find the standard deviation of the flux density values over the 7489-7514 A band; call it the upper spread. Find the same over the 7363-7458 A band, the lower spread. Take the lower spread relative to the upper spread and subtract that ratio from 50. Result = 48.8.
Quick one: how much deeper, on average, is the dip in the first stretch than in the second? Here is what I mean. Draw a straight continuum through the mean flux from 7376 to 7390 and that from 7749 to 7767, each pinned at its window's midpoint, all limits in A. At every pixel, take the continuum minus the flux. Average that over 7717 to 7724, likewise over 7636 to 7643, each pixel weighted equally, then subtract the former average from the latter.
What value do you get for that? -0.40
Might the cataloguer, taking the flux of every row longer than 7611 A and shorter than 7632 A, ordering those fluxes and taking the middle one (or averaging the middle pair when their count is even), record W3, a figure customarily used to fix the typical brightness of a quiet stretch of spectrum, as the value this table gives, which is 13.3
